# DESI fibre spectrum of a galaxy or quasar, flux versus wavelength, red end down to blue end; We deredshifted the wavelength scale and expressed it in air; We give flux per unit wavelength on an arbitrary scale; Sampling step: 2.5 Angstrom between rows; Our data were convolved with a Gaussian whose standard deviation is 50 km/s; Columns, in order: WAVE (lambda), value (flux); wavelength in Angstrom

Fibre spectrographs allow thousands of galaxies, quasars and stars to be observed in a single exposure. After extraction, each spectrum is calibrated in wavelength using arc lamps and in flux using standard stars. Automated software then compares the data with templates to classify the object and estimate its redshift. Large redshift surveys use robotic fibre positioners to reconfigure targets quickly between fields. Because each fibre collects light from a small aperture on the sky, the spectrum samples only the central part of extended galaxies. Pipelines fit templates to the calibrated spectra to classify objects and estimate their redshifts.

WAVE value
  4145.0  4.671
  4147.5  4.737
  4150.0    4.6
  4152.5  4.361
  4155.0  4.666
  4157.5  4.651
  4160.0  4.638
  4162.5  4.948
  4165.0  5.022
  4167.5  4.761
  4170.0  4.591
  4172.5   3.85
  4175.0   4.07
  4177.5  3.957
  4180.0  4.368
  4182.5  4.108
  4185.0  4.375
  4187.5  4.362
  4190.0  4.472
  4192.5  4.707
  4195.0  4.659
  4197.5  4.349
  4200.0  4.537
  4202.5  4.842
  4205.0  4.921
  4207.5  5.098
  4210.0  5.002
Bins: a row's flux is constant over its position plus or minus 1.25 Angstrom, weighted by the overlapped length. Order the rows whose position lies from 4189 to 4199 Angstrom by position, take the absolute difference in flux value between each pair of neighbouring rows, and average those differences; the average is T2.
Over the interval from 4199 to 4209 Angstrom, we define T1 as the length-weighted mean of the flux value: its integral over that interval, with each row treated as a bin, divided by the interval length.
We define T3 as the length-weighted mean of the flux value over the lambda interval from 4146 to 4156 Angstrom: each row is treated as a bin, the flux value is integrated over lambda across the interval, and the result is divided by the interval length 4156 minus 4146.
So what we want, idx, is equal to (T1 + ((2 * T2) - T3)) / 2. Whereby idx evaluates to 0.3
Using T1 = 4.86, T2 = 0.20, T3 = 4.59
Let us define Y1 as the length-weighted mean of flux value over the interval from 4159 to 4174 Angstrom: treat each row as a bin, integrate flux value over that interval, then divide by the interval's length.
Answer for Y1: 4.63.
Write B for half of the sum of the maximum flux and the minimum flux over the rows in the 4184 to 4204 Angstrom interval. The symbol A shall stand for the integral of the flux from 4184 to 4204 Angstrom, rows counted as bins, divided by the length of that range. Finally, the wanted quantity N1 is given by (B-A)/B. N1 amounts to 0.011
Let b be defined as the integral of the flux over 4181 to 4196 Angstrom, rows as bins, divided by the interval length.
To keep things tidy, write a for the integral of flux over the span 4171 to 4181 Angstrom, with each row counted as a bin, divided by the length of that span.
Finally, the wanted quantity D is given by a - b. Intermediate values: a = 4.07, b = 4.44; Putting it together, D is -0.38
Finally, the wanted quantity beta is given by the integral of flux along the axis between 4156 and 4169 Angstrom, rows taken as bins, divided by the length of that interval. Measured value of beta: 4.8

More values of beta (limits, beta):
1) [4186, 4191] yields 4.4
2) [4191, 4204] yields 4.6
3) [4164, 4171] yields 4.8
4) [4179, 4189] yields 4.3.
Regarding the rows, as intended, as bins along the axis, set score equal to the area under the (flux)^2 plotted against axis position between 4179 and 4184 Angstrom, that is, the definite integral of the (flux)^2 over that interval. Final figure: 90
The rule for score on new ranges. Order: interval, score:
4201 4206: 118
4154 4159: 108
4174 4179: 81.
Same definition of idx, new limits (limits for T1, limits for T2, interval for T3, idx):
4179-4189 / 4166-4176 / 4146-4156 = 0.2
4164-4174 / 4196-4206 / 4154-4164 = 0.1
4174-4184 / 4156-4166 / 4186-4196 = -0.1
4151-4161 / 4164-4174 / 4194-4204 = 0.4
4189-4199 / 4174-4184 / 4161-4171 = 0.1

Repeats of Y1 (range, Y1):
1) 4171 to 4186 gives 4.12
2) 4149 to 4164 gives 4.65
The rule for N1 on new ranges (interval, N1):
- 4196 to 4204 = 0.001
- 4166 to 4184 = 0.011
